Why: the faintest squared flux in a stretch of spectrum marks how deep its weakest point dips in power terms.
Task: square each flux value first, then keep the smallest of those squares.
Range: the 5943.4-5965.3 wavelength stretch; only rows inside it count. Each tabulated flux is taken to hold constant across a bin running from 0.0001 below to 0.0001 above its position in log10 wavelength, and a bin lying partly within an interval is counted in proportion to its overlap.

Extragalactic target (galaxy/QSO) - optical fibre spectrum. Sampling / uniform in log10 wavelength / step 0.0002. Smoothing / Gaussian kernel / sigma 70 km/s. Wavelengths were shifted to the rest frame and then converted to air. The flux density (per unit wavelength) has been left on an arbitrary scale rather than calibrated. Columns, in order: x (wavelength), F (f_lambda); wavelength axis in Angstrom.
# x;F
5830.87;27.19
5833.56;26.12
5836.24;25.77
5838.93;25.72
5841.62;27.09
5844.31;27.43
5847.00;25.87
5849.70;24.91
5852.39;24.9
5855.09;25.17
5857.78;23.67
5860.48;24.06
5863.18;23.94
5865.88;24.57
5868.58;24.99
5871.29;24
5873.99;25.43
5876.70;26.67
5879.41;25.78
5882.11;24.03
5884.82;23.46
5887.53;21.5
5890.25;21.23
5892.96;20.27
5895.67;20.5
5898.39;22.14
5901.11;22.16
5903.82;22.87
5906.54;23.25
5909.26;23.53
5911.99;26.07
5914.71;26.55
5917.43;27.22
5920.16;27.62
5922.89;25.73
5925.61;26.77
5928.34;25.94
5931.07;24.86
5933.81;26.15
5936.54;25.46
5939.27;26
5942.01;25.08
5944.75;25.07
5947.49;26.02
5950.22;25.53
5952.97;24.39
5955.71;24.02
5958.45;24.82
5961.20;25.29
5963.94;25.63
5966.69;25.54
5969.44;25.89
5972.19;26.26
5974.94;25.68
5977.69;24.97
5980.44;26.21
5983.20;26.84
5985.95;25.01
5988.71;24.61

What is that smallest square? 577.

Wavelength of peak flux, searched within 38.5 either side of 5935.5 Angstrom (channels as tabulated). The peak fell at 5920.16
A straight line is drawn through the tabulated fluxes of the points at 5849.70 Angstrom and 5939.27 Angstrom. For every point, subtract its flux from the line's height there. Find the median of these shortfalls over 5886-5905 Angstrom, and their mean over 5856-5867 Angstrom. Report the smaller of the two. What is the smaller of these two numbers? 1.0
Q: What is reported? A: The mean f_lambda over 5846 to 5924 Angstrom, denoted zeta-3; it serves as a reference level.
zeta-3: 24.2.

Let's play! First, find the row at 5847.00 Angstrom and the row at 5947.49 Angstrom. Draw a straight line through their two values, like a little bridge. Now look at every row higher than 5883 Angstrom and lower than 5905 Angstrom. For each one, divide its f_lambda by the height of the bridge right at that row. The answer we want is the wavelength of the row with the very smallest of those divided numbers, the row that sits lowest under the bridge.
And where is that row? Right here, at 5892.96 Angstrom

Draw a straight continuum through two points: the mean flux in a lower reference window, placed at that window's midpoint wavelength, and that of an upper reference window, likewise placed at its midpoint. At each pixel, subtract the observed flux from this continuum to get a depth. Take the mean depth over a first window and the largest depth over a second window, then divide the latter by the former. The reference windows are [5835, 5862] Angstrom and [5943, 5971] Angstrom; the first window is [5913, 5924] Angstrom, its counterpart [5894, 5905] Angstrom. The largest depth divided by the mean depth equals -3.3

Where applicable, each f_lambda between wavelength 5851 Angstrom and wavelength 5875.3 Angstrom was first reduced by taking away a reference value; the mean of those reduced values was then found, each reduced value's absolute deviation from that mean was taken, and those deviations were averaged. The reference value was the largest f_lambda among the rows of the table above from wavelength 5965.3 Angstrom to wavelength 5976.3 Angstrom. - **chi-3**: 0.54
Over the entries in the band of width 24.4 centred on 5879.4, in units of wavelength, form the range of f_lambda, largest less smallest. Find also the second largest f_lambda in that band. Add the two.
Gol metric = 31.2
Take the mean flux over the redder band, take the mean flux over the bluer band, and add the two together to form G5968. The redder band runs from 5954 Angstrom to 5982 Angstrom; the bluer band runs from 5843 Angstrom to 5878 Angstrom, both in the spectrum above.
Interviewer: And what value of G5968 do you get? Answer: 50.5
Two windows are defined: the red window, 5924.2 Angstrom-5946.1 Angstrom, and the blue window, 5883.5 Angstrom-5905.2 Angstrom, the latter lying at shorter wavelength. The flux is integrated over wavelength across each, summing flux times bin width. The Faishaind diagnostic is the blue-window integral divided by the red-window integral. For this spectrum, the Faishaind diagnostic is 0.84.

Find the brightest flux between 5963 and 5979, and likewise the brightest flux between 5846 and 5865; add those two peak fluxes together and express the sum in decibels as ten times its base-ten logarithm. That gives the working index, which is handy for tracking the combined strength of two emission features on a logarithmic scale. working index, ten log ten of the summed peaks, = 17.2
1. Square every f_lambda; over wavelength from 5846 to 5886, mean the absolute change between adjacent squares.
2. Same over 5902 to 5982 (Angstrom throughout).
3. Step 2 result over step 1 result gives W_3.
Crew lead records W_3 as 0.96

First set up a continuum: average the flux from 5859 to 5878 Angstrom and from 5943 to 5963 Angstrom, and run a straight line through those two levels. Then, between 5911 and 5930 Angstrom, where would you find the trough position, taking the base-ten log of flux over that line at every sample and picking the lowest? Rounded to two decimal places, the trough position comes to 5922.89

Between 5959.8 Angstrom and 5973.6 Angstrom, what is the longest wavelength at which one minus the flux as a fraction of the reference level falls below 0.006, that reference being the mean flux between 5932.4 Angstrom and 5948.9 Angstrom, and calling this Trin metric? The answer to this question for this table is 5972.19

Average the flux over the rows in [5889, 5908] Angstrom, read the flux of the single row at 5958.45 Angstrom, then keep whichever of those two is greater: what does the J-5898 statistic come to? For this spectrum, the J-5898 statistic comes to 24.8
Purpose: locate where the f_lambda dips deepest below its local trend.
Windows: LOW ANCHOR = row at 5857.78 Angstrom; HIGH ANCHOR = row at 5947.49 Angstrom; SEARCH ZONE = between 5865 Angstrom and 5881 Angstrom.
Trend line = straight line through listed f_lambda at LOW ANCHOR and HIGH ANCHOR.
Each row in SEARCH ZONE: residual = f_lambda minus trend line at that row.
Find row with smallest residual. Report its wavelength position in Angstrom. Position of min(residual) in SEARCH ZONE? 5871.29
